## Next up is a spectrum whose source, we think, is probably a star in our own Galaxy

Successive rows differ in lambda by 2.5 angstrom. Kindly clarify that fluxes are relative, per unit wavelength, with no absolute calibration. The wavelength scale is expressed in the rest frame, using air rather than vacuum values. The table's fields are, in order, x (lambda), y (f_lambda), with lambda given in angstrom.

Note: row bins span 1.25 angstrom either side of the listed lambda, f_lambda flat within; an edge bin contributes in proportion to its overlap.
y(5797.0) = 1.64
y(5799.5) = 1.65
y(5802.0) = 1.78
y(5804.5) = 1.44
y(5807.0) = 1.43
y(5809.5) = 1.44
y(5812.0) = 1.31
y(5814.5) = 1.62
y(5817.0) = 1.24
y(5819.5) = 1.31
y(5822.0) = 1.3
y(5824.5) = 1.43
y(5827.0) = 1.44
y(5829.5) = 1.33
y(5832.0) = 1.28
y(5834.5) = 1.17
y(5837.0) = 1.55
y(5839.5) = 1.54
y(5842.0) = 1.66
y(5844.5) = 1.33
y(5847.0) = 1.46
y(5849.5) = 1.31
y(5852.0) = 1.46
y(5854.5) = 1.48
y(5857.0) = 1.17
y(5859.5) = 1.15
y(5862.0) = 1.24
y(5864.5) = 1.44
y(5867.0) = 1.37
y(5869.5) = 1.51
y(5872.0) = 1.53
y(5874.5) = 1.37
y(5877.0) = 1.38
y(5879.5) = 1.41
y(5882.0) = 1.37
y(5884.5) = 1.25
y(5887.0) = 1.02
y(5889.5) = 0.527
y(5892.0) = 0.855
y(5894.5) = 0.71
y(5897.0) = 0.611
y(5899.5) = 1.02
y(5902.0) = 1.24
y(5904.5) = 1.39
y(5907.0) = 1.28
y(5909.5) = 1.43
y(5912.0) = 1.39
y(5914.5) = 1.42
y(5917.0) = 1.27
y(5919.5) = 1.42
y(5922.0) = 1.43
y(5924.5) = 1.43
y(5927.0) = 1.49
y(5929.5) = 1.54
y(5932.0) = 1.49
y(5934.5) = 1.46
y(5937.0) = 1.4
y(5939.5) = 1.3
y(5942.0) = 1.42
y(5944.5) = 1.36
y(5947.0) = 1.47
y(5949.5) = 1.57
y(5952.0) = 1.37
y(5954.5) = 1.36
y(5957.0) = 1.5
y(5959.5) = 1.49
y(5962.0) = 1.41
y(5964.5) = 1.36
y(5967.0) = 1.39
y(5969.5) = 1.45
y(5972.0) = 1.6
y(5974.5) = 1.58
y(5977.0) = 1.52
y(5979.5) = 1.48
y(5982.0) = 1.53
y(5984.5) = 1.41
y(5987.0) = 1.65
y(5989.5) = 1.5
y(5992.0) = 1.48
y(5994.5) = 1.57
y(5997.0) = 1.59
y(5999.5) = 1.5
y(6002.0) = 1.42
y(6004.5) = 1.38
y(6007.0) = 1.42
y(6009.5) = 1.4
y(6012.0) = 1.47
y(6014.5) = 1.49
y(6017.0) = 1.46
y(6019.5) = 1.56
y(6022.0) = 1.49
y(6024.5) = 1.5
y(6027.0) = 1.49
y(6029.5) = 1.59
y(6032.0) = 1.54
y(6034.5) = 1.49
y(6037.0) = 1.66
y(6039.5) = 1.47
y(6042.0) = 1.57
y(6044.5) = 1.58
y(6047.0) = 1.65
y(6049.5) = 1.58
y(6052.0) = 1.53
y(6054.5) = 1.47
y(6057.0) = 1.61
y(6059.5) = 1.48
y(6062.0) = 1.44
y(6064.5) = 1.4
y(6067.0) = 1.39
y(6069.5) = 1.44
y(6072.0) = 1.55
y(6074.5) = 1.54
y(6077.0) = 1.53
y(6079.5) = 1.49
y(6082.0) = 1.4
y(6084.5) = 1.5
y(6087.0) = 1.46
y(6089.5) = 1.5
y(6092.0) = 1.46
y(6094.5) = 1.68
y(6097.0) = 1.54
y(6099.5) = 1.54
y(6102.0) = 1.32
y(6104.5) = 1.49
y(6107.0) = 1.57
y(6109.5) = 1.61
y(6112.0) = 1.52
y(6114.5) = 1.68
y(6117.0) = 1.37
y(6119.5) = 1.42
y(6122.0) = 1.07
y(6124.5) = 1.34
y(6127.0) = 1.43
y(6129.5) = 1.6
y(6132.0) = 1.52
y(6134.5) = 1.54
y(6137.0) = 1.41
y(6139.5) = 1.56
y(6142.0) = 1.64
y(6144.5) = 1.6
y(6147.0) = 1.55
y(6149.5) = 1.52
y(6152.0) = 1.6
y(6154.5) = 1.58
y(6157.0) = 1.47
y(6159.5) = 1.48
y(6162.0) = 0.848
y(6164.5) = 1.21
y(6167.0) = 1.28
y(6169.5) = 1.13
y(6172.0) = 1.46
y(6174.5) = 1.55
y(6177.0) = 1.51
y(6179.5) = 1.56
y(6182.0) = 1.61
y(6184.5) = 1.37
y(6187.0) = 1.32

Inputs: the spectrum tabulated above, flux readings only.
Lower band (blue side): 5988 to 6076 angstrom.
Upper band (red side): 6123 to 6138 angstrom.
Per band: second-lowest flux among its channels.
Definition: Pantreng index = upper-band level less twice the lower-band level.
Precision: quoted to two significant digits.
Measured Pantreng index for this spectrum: -1.4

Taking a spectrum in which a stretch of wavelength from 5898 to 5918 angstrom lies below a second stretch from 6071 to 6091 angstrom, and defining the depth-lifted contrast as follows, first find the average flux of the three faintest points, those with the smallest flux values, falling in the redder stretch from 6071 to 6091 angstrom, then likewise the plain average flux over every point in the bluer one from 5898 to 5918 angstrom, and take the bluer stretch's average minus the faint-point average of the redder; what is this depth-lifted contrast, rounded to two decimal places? -0.15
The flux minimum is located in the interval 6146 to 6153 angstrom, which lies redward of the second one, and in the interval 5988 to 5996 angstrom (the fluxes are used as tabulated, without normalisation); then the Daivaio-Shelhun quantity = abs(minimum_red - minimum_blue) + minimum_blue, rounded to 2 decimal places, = 1.52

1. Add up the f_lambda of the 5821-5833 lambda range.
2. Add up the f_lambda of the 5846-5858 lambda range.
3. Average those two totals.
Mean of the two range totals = 6.83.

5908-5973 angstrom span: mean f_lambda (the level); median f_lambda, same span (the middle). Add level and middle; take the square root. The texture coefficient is 1.69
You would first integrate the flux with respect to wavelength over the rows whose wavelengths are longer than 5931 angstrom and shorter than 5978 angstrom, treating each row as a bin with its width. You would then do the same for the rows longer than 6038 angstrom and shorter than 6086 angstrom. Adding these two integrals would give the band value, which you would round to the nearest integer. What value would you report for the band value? 140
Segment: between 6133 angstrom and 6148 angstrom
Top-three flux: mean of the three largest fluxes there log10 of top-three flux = 0.204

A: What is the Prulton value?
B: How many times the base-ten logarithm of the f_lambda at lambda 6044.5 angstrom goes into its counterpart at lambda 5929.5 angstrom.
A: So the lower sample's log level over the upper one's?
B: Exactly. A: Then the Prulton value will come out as 0.94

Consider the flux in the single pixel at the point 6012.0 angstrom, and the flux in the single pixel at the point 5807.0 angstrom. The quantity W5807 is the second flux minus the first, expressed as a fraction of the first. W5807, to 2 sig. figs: -0.027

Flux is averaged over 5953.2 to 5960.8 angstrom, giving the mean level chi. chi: 1.45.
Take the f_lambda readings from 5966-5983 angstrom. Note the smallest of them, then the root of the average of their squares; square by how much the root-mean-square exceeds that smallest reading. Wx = 0.014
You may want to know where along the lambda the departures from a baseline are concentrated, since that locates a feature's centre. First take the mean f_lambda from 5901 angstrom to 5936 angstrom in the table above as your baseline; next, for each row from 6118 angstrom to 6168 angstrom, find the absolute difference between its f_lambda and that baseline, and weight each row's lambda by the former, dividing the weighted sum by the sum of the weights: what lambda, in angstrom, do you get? 6146.4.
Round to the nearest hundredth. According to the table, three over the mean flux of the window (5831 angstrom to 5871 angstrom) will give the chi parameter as 2.17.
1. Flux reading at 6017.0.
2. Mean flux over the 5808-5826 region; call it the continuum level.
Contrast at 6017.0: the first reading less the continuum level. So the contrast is 0.08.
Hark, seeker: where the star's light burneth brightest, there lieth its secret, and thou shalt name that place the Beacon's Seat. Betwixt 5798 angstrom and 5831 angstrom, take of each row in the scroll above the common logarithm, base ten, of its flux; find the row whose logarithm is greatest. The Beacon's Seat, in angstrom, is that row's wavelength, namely 5802.0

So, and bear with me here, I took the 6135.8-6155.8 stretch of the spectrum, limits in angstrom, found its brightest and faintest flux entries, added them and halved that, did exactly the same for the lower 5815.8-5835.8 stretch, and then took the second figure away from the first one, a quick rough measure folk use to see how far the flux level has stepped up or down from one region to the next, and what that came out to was 0.22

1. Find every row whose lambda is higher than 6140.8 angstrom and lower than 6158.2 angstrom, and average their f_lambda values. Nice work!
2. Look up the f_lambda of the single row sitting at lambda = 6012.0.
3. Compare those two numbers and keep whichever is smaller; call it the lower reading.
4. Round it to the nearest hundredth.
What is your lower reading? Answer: 1.47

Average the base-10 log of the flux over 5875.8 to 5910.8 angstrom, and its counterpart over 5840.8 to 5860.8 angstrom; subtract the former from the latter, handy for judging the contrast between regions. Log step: 0.11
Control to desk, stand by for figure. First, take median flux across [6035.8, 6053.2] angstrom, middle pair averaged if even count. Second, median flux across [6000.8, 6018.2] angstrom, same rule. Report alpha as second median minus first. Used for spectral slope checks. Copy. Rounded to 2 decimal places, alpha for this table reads -0.16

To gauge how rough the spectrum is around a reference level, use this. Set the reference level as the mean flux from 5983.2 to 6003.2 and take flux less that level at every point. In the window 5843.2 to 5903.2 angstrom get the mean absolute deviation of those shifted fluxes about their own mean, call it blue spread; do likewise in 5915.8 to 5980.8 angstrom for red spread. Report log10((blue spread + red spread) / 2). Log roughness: -0.84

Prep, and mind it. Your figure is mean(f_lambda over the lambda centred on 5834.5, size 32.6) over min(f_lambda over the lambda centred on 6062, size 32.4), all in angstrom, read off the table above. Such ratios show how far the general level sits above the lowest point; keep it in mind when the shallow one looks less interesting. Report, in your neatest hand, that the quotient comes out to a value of 1.00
